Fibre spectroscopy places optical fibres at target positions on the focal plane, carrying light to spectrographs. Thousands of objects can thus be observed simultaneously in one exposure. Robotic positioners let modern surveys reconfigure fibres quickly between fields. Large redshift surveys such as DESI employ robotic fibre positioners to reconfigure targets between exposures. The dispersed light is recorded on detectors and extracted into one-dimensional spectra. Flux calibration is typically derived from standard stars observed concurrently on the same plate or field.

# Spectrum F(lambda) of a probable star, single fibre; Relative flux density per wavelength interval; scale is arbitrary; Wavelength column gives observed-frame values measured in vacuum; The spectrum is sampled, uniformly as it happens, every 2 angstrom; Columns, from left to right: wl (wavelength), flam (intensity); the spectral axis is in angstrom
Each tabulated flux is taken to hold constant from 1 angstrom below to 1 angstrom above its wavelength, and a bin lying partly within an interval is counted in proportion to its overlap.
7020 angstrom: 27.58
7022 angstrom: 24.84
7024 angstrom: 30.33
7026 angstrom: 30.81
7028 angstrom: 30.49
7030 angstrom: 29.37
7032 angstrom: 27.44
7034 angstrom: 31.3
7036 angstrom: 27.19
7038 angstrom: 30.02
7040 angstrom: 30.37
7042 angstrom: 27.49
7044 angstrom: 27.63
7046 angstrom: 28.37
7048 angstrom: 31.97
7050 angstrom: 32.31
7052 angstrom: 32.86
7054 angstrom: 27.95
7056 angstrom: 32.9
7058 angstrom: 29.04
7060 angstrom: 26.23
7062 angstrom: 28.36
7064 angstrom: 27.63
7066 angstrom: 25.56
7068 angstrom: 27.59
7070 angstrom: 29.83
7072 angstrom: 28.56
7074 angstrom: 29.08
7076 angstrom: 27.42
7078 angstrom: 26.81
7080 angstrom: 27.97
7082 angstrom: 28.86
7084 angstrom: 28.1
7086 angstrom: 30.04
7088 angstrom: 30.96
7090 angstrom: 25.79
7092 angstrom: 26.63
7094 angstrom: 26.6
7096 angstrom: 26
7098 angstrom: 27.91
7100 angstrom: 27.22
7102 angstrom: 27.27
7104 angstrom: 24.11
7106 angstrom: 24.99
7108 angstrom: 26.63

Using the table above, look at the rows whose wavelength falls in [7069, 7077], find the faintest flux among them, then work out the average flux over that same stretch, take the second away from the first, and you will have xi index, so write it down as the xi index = -1.3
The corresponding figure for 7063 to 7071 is -2.1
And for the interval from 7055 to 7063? -2.9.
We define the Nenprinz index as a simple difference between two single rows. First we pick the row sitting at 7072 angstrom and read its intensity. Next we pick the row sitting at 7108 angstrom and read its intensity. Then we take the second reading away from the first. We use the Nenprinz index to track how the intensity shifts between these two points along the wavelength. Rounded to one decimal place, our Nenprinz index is 1.9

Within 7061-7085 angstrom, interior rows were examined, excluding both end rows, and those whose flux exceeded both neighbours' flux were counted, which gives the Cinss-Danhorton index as 3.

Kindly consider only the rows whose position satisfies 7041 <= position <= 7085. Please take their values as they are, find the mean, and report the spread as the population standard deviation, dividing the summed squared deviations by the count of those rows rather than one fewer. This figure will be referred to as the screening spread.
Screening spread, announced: 2.00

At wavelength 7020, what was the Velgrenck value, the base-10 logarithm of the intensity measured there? 1.44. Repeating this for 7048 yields 1.50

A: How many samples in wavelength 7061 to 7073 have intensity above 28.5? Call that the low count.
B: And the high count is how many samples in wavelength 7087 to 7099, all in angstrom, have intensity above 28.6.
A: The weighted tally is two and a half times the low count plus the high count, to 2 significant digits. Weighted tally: 6.0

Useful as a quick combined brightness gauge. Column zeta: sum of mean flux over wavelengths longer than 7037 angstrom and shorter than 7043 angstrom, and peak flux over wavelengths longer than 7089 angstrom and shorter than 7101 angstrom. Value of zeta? 57.2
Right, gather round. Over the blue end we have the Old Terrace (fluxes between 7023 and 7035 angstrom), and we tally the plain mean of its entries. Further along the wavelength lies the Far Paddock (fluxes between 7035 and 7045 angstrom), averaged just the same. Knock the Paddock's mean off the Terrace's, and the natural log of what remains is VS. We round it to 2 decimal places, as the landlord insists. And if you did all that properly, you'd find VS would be 0.35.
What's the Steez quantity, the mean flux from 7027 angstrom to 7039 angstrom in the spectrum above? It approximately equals 29.3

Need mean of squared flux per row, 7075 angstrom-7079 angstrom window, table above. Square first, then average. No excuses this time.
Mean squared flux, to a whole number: 735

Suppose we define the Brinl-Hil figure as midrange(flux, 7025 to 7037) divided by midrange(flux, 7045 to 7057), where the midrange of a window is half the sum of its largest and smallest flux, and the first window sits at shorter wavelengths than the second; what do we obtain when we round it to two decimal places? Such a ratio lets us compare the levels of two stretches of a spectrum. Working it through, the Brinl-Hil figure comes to 0.96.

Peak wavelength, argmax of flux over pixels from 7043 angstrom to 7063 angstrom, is 7056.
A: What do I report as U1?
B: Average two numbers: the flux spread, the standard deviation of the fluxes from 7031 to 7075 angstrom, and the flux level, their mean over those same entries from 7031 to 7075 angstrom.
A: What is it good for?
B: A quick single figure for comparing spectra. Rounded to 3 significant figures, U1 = 15.6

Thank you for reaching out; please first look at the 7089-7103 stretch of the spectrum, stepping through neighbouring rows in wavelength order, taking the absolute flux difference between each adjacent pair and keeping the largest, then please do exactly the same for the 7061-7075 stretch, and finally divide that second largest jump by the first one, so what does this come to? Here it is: 1.17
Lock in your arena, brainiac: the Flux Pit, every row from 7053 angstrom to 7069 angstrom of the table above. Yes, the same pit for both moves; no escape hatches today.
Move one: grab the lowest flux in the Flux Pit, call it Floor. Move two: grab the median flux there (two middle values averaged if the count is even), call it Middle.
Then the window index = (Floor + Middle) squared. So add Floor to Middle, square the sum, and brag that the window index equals 2846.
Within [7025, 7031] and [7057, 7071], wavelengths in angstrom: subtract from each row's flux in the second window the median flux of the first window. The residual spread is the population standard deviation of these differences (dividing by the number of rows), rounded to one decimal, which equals 1.4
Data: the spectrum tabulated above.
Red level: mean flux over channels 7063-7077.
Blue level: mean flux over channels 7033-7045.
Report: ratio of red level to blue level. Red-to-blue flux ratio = 0.964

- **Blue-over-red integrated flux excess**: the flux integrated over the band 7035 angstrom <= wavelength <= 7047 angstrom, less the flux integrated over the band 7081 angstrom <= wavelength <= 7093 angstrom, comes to 1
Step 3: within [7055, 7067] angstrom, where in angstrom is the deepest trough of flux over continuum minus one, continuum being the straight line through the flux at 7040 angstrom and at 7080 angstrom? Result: 7066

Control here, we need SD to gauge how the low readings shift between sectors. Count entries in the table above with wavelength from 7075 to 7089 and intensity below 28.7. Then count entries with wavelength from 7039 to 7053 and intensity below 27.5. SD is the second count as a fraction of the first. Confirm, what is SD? 0.25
